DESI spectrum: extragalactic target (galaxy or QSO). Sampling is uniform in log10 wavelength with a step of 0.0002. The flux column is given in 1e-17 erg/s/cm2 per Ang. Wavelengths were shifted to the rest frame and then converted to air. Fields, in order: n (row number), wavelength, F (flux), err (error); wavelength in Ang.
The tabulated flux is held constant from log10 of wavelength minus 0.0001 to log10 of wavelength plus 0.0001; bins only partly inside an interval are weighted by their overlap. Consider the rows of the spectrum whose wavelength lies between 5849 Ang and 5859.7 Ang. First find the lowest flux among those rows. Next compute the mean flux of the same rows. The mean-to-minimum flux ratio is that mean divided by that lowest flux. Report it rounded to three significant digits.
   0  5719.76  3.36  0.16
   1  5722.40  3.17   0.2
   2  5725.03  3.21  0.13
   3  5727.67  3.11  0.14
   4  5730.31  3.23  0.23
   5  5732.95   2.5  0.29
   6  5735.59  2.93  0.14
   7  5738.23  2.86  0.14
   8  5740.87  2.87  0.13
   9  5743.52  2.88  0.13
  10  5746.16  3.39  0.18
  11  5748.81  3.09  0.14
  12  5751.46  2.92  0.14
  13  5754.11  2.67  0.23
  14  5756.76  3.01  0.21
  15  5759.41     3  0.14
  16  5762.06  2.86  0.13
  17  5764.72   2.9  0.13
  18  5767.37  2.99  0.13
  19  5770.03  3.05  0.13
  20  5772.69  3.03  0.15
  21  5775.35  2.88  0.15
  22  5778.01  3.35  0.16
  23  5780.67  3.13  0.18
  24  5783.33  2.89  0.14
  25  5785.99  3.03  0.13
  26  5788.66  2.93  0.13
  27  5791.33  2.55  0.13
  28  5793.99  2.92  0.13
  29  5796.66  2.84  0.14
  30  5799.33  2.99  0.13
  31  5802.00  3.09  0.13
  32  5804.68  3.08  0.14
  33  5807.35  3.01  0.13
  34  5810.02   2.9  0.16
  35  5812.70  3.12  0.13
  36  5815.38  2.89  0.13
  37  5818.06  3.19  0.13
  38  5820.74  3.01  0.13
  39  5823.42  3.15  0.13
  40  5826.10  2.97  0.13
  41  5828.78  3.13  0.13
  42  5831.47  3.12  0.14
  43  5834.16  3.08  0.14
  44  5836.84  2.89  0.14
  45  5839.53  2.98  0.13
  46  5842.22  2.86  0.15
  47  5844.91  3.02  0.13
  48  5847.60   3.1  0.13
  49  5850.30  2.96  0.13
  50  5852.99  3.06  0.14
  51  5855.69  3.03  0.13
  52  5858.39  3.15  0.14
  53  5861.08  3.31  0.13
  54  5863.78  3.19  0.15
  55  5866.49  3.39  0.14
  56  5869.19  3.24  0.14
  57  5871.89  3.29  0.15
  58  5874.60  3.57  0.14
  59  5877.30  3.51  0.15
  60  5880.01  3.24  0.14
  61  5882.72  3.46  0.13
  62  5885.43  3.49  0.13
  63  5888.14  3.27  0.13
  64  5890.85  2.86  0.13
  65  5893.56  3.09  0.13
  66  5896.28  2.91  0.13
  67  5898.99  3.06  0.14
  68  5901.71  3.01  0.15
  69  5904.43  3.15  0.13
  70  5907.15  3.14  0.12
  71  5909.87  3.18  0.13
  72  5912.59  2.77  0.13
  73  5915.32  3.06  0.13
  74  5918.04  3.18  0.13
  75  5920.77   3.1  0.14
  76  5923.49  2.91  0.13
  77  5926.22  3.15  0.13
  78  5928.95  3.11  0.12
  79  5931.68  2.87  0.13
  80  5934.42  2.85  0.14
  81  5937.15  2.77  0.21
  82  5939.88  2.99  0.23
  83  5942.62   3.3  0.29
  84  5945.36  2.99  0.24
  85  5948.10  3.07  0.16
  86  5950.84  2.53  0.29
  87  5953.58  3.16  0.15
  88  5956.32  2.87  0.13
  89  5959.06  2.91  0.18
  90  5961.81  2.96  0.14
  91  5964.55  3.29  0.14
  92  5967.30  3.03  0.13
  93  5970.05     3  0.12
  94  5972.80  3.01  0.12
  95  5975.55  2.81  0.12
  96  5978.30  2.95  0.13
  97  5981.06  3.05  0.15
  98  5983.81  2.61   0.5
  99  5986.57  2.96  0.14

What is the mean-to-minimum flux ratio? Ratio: 1.03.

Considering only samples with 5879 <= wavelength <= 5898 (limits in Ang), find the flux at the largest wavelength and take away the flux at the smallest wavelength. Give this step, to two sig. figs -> -0.33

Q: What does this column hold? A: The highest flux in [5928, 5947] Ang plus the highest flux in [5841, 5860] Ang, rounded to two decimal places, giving 6.45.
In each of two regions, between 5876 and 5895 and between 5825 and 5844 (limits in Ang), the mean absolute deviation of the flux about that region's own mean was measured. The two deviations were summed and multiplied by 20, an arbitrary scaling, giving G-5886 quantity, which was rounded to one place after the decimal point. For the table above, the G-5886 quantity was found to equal 5.5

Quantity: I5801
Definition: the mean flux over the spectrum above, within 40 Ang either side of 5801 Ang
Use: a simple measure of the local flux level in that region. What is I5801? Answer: 3.00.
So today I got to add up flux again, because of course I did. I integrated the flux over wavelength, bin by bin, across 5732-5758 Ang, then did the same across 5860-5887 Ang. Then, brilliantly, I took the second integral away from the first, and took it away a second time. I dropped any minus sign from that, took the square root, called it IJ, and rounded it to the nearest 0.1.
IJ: 10.3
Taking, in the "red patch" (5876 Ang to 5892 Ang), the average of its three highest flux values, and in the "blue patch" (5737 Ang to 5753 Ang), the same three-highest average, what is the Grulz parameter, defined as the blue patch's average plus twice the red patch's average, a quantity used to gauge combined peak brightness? 10.1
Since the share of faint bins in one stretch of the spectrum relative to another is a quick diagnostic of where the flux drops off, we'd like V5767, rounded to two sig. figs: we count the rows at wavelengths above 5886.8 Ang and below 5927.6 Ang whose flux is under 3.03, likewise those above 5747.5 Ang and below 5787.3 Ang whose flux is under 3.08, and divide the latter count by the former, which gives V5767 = 2.4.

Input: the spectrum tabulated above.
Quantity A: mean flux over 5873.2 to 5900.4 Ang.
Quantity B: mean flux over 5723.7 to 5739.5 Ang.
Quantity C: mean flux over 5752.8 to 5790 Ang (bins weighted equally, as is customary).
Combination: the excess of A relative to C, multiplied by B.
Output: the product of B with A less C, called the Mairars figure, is 0.79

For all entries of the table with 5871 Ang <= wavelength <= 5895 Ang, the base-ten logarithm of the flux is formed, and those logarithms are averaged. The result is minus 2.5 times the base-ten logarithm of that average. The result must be 0.713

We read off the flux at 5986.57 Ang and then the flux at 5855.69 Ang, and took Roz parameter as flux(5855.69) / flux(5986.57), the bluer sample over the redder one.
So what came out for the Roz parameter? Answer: 1.02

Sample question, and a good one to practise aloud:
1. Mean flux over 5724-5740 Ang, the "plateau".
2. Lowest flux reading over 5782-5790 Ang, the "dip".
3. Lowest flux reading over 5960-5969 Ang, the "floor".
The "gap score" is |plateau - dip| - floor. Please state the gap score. -2.88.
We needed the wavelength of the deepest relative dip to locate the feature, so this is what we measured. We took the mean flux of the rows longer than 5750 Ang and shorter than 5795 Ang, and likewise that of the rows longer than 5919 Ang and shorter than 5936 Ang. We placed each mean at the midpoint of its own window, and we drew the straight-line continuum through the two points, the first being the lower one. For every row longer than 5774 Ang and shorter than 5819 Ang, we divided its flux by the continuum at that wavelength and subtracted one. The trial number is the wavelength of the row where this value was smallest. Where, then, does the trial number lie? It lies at 5791.33 Ang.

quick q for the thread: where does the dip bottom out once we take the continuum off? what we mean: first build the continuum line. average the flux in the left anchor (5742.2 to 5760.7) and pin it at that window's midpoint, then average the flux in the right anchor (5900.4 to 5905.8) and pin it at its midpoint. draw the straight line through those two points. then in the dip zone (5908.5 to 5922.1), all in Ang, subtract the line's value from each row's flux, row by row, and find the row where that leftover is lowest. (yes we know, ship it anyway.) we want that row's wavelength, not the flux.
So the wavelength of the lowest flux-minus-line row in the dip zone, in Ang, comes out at 5912.59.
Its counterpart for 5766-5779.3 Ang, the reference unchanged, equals 5775.35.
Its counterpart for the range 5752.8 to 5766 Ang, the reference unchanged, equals 5754.11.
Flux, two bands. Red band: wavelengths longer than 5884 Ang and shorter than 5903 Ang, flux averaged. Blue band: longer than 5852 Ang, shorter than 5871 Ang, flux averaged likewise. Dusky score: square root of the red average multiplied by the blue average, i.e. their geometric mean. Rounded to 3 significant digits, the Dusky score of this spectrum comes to 3.15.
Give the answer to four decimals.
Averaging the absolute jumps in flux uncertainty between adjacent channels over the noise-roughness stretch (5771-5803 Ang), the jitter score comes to 0.0091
